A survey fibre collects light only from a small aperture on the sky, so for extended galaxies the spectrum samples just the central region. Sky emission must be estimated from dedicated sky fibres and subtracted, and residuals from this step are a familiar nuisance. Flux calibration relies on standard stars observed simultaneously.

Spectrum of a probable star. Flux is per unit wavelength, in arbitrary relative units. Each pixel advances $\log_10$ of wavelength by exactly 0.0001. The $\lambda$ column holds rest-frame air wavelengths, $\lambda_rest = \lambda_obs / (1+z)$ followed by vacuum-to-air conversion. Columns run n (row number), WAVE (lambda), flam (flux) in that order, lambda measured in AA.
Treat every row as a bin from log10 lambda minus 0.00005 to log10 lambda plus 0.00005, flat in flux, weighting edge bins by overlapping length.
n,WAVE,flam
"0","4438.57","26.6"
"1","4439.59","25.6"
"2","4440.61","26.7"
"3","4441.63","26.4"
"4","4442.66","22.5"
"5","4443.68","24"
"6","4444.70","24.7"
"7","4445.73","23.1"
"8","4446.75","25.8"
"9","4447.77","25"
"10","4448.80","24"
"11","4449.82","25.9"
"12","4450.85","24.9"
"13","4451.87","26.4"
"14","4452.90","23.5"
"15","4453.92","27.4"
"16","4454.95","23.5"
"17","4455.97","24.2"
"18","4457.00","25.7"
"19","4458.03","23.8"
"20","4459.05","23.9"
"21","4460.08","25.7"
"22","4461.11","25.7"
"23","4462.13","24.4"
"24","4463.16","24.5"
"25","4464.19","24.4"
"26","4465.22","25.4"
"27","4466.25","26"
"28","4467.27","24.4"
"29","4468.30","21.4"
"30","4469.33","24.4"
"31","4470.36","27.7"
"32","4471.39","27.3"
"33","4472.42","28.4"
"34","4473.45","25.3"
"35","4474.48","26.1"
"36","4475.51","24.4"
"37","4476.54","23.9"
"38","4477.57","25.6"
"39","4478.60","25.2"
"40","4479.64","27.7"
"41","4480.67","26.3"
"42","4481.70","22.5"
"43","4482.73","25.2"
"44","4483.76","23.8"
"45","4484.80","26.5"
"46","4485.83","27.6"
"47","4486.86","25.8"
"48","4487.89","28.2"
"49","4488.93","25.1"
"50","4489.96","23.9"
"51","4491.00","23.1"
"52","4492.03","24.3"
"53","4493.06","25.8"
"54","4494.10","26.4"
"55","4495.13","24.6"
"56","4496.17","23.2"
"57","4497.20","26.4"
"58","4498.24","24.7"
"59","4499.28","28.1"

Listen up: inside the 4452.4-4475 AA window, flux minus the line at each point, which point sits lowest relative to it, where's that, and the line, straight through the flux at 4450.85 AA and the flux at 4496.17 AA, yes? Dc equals 4468.30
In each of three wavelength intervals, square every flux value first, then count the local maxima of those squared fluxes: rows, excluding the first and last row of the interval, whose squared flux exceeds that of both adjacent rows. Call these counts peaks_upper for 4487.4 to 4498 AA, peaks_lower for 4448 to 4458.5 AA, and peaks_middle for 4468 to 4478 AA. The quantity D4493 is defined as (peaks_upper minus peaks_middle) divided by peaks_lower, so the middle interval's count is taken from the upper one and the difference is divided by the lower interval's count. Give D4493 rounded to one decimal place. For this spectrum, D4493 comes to -0.5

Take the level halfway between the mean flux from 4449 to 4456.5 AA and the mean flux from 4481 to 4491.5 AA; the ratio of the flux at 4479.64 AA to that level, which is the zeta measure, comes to 1.10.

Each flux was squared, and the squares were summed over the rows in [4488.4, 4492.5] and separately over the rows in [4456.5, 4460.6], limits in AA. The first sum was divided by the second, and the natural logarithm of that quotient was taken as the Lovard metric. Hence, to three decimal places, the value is -0.056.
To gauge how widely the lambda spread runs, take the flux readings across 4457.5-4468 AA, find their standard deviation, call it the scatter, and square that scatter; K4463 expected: 0.6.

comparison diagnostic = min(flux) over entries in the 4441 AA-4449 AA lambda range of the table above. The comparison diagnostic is 22.5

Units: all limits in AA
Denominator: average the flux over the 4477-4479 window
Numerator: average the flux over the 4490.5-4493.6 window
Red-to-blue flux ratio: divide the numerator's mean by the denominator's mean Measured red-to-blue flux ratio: 0.96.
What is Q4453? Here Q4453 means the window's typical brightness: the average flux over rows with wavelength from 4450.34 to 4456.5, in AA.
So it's 25.0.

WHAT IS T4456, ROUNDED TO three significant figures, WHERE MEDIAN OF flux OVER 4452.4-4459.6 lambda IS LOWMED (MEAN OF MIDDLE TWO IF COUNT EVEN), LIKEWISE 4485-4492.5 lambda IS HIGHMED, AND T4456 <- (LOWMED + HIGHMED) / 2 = 24.5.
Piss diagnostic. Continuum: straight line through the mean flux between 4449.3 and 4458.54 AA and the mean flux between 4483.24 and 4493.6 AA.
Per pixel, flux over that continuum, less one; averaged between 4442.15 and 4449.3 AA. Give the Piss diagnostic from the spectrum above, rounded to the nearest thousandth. -0.032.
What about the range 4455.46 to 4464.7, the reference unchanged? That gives -0.016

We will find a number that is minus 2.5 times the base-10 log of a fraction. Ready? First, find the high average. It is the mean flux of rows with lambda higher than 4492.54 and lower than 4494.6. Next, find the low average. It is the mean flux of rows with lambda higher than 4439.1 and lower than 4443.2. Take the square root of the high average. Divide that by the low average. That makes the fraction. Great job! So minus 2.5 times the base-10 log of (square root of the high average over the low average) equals 1.74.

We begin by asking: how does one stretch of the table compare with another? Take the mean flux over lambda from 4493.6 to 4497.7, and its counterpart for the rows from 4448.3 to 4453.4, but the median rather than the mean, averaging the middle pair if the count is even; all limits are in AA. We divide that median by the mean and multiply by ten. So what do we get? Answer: 9.9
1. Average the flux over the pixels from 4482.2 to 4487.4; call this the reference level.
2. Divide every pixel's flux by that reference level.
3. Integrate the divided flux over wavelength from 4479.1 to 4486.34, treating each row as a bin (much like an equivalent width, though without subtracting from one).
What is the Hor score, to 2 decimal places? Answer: 7.19 AA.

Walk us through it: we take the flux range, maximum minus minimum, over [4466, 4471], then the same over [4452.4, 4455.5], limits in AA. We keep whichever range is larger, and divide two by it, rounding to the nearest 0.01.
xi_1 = 0.32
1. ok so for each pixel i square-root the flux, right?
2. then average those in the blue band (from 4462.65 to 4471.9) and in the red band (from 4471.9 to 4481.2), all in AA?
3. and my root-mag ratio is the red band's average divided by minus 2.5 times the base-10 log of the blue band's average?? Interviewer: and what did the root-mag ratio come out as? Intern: -2.91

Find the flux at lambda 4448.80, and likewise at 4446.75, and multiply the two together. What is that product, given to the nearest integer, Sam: 619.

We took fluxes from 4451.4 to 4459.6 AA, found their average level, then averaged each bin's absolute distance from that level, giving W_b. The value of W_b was 1.3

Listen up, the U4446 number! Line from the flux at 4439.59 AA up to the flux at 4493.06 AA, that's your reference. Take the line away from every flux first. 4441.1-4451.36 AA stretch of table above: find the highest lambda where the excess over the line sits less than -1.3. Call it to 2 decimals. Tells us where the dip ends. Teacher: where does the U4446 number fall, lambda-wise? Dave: 4448.80 AA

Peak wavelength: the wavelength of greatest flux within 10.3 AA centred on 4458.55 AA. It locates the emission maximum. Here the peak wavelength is 4453.92 AA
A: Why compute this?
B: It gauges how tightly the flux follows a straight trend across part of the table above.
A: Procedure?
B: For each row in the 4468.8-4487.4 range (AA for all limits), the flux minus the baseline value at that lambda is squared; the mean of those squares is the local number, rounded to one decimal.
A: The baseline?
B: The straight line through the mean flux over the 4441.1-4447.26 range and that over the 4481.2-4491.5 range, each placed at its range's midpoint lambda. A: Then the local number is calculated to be 3.0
